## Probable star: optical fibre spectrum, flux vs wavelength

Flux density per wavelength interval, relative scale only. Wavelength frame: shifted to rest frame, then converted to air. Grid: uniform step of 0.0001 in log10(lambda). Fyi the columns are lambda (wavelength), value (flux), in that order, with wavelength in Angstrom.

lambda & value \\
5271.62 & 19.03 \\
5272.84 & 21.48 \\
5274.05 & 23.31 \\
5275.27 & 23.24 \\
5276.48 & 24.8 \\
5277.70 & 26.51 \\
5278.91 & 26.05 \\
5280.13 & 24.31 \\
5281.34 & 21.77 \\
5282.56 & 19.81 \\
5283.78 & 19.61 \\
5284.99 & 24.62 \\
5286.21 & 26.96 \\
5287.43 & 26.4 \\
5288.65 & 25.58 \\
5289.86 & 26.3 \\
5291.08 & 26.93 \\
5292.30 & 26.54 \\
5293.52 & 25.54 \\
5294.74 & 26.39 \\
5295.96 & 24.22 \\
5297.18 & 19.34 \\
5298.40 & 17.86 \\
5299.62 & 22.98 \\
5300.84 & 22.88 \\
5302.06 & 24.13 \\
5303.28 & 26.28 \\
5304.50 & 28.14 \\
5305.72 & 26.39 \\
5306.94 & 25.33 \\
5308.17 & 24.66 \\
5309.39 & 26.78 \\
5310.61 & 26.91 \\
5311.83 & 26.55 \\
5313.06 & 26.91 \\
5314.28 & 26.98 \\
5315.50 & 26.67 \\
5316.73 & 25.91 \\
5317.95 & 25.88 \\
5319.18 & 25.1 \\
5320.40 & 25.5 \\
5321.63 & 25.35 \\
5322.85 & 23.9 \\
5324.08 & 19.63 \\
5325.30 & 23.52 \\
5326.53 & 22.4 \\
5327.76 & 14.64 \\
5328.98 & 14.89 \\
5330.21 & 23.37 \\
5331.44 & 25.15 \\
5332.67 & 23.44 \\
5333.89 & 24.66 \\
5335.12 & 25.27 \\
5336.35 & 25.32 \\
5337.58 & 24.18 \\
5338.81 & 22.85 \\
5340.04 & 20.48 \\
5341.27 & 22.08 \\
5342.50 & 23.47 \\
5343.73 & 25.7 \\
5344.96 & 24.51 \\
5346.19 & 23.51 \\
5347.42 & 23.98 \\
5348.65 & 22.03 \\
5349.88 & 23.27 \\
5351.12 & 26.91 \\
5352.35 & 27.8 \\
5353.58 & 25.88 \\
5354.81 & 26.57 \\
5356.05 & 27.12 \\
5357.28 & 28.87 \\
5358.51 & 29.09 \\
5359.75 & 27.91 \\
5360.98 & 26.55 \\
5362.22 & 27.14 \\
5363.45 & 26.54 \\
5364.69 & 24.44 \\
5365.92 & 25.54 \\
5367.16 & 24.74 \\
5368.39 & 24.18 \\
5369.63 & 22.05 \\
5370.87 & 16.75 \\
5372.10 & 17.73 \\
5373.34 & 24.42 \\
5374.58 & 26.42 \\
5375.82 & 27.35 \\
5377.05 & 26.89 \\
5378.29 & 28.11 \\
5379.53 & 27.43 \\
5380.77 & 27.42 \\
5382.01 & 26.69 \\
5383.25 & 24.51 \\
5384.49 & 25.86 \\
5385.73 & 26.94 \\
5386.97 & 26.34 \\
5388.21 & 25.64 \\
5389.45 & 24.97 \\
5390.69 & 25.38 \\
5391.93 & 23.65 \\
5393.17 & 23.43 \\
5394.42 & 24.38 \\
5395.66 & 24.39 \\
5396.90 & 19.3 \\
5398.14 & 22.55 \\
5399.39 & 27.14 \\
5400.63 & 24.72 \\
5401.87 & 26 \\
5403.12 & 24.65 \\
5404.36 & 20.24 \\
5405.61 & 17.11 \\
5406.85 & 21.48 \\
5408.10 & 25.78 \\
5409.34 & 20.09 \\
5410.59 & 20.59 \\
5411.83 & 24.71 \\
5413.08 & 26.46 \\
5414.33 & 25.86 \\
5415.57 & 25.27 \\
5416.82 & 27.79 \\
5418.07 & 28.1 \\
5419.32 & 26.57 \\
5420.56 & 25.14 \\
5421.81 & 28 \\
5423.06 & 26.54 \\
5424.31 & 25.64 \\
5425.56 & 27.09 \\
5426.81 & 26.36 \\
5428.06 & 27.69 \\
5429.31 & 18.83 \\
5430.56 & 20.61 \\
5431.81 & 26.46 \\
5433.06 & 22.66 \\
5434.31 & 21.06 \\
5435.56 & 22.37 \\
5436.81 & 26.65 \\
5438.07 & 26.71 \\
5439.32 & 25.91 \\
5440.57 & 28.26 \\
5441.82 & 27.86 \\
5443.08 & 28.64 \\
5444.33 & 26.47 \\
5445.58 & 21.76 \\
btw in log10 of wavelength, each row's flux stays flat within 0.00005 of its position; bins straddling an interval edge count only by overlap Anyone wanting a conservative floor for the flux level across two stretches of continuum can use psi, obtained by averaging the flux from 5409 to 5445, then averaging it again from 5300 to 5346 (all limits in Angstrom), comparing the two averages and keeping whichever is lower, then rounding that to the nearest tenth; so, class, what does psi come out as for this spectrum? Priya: 24.2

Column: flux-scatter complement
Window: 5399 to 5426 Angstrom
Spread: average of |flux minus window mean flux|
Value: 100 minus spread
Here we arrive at 97.8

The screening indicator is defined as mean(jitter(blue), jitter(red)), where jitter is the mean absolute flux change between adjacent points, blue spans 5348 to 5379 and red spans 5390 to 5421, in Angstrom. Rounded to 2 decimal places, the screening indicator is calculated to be 1.98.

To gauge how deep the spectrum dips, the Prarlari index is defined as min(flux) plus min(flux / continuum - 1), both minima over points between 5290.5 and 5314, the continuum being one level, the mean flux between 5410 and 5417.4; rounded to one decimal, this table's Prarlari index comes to 17.6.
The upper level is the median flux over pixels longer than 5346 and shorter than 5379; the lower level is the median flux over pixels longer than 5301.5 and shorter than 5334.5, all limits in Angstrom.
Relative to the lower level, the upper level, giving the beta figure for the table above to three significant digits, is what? 1.04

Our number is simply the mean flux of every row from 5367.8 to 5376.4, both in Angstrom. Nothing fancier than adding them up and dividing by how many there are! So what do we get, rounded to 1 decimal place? 22.7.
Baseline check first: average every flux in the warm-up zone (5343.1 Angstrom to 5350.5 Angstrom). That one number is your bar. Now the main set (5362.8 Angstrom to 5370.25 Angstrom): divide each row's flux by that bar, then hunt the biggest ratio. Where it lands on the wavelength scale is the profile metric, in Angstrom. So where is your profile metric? 5363.45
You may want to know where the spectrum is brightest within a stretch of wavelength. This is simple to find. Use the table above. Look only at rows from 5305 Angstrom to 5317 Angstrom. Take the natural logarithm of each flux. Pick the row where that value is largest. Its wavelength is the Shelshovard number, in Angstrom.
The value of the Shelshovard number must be 5314.28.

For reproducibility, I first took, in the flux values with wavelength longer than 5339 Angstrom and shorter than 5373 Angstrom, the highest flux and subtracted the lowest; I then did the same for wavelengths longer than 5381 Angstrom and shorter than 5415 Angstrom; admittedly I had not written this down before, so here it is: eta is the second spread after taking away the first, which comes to -2.3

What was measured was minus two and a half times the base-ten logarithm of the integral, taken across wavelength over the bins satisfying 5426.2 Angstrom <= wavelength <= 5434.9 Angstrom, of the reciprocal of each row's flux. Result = 1.05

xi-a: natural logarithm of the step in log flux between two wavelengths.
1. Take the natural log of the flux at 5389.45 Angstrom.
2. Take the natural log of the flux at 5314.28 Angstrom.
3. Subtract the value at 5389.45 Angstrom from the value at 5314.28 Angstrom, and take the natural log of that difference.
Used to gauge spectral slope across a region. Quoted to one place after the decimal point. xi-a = -2.6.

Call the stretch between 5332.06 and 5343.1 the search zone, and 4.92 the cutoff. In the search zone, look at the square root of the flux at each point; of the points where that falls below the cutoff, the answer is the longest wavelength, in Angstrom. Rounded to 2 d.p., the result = 5342.50 Angstrom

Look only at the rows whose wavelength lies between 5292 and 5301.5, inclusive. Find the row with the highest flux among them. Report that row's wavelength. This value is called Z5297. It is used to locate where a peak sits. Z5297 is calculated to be 5292.30 Angstrom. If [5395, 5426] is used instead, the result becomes 5418.07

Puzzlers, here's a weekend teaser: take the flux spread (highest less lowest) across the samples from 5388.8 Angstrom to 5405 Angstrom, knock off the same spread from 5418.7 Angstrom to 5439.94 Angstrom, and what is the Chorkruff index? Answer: -1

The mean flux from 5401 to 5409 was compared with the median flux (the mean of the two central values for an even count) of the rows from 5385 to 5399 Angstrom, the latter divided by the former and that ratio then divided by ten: 0.108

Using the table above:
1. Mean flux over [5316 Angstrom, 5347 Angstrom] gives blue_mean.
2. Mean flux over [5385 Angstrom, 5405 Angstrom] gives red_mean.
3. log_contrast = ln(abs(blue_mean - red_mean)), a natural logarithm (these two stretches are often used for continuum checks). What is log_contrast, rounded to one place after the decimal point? 0.1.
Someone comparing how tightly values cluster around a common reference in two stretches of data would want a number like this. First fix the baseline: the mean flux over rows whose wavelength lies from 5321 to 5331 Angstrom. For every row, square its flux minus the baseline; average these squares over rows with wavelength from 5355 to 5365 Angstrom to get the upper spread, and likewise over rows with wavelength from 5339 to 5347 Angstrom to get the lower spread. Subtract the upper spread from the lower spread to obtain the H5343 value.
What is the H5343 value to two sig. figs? -33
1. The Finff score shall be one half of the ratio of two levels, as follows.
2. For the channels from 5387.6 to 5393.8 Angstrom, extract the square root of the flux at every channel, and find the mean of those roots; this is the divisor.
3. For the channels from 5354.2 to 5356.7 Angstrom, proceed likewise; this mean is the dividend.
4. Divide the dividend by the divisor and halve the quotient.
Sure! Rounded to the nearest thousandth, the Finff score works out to 0.522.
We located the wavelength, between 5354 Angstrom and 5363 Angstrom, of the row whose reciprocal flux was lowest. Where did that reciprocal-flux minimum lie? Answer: 5358.51 Angstrom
